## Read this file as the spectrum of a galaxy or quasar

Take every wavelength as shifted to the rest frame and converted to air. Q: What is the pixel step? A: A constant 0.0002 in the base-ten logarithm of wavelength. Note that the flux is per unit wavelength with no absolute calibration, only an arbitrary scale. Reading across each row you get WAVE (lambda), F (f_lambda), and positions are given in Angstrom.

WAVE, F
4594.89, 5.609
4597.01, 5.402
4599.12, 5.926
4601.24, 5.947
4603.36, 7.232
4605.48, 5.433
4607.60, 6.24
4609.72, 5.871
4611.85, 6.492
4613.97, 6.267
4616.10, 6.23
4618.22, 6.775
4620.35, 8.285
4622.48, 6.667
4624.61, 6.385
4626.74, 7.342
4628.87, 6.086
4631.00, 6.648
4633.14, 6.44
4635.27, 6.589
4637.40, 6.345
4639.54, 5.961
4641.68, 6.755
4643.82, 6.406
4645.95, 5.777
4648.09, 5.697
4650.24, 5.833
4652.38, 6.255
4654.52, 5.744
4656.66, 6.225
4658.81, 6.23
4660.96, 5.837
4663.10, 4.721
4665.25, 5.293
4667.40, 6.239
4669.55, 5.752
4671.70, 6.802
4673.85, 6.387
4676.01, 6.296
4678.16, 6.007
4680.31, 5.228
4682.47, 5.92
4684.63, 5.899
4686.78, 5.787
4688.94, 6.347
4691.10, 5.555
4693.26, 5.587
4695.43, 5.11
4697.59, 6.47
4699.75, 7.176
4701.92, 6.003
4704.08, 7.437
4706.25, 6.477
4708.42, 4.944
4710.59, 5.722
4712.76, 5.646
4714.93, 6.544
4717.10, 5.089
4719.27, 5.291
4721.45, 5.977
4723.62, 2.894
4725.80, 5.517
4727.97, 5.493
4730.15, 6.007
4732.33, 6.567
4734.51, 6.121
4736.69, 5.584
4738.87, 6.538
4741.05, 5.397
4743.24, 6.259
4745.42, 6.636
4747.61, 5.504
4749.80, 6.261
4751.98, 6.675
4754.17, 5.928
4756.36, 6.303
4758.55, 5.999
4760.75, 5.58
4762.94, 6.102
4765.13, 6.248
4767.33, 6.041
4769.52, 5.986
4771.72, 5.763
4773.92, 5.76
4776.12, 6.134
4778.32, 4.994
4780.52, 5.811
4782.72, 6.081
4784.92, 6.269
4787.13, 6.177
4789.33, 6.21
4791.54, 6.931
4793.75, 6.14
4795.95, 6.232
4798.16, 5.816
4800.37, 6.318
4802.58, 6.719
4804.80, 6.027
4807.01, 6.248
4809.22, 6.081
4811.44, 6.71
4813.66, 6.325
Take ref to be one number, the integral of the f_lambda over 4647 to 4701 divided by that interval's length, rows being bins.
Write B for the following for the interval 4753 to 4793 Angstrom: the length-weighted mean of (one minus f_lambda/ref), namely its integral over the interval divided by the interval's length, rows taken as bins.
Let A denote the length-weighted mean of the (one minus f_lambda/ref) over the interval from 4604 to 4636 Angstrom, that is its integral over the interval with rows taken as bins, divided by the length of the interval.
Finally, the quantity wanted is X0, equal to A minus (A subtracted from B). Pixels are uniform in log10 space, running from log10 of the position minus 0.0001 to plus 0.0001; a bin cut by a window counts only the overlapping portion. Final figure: -0.18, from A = -0.099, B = -0.014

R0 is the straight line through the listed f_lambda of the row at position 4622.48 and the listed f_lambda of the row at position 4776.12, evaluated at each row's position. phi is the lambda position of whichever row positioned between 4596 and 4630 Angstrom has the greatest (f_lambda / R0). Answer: 4620.35 Angstrom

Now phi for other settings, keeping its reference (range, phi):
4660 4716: 4704.08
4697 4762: 4704.08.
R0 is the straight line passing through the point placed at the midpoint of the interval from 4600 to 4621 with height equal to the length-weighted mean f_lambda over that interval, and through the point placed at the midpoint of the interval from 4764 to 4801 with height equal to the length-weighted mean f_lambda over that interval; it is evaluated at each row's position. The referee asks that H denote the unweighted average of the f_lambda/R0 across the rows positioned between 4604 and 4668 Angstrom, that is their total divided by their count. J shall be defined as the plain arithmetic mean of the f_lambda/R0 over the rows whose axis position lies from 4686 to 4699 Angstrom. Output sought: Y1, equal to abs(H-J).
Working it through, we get 0.048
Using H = 0.98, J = 0.929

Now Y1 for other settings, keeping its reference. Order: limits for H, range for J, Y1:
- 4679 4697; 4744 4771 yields 0.093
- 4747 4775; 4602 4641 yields 0.031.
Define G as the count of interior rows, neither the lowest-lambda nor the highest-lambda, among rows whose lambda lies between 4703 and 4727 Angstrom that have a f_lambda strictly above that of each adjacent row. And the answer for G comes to 3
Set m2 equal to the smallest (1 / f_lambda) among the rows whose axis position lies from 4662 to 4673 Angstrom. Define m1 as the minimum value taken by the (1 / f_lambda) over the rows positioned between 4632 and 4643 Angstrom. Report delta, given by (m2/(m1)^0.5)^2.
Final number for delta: 0.146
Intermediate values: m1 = 0.148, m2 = 0.147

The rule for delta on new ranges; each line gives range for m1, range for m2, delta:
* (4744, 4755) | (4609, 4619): 0.145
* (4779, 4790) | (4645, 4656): 0.160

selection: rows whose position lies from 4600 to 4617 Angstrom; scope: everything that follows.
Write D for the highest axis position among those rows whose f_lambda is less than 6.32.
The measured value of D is 4616.10 Angstrom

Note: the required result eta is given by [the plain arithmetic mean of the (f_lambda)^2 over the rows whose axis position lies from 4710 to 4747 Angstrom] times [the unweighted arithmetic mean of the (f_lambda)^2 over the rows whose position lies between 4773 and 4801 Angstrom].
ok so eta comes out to 1238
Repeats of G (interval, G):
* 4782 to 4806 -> 4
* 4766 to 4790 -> 2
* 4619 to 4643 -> 3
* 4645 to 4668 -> 2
